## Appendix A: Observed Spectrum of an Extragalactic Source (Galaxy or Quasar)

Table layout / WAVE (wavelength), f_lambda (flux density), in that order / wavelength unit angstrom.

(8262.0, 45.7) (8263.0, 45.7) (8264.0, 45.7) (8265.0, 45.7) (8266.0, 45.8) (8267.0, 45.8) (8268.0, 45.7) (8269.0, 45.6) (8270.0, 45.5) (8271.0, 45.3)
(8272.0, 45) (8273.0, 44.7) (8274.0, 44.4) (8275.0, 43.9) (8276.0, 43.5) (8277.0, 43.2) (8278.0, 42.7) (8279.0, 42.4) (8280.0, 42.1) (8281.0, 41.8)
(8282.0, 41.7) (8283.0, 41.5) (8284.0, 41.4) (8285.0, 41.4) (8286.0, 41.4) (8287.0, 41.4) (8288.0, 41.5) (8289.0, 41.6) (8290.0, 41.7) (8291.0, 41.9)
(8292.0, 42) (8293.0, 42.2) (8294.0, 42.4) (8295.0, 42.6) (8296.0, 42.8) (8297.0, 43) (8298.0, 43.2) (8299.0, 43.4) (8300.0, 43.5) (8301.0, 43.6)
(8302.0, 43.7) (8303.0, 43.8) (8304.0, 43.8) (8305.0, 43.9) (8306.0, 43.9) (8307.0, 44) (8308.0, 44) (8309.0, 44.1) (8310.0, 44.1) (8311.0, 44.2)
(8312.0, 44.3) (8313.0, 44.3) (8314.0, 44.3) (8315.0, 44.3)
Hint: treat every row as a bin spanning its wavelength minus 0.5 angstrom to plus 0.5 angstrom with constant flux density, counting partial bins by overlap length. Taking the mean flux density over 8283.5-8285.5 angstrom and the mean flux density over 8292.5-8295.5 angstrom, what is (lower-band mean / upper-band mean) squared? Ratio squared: 0.95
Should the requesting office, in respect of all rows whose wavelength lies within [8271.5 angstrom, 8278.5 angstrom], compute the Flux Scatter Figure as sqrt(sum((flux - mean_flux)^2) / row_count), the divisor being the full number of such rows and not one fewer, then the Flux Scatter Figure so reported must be 0.77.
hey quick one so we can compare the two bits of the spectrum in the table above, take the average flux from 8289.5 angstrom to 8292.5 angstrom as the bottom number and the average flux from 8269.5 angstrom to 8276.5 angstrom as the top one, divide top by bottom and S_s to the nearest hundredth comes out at 1.07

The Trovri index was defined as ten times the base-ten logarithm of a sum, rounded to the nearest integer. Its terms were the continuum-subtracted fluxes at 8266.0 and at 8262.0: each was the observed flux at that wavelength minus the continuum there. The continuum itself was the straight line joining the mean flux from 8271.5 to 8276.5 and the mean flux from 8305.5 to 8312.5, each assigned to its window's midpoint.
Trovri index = 4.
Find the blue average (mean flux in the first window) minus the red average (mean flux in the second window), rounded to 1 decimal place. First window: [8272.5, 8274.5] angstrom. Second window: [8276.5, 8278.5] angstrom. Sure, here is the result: 1.6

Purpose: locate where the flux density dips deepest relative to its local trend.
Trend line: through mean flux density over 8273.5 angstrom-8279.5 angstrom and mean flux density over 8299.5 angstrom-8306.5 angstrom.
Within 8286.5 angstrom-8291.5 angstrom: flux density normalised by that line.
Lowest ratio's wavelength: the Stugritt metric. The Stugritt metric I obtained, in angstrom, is 8287.0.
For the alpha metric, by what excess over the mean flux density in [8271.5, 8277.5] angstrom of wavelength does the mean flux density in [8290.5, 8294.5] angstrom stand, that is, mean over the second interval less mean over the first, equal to -2.0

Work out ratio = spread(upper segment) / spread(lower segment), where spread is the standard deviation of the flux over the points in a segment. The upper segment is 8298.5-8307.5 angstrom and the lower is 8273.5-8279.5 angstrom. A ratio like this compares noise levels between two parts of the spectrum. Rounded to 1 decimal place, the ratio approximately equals 0.3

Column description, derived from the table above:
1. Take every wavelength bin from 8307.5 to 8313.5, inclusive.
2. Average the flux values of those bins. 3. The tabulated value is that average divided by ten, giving 4.42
